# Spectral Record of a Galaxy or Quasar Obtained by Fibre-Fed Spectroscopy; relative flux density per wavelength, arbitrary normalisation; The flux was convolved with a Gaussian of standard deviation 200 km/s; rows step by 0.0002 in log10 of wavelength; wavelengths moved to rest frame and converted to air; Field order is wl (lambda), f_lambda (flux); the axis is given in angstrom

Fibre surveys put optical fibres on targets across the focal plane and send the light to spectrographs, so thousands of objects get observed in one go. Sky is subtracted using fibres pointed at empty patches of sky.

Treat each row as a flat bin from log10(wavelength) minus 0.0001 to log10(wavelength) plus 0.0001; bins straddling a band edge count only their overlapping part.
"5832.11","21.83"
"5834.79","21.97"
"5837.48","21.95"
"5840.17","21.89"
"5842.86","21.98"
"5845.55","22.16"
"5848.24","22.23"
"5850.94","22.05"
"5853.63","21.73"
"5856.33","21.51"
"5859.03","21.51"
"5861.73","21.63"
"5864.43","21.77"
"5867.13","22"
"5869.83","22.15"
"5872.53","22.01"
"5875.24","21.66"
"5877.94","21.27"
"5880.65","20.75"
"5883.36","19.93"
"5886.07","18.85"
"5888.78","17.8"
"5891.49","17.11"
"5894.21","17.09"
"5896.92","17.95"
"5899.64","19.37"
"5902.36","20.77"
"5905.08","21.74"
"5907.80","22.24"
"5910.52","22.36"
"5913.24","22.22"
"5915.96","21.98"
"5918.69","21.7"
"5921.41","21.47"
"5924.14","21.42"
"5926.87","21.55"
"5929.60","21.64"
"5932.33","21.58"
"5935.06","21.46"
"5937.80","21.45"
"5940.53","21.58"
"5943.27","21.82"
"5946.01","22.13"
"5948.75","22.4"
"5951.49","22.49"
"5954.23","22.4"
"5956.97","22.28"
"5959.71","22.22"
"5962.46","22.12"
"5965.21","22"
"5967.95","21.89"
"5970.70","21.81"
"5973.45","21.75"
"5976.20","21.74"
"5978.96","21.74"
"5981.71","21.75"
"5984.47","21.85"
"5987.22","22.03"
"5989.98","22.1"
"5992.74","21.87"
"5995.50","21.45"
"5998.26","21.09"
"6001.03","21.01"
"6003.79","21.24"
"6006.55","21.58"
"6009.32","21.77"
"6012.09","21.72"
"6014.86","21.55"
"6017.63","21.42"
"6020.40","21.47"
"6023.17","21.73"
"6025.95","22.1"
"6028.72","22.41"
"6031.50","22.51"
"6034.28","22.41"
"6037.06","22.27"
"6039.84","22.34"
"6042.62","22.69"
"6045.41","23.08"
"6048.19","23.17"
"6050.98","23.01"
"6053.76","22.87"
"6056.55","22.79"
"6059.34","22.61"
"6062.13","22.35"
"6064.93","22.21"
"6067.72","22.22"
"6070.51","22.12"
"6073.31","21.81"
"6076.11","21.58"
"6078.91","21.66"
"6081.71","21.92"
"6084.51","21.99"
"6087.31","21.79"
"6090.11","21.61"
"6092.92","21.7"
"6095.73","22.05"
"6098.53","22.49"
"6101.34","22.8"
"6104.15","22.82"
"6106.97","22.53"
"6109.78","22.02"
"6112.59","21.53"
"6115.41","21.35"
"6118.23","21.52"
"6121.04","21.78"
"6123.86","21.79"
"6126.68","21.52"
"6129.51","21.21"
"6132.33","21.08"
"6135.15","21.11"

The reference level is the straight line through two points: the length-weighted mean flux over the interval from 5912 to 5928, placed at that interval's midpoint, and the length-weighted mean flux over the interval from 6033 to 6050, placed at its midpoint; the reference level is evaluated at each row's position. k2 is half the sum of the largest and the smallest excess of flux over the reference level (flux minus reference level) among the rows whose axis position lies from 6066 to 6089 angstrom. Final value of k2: -1.00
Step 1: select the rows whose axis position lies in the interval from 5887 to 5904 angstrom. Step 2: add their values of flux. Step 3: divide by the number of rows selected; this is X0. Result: 18.3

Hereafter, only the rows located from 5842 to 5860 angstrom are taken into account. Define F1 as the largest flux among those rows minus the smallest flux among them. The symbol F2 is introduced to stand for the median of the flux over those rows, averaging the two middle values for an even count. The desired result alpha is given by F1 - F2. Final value -21.3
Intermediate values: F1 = 0.72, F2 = 21.98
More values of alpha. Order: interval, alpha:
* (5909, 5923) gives -21.1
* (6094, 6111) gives -21.7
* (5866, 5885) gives -19.4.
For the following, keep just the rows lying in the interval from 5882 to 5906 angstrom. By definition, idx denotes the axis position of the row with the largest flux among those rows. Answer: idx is 5905.08 angstrom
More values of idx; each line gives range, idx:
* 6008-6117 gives 6048.19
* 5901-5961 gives 5951.49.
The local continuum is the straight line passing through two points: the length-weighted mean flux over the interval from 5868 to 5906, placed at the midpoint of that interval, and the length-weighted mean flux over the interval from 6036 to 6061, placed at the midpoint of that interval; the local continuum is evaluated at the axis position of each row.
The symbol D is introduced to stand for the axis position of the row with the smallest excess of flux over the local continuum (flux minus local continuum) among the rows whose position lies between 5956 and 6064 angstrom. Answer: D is 6001.03 angstrom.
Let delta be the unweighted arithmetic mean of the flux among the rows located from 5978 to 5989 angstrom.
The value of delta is 21.8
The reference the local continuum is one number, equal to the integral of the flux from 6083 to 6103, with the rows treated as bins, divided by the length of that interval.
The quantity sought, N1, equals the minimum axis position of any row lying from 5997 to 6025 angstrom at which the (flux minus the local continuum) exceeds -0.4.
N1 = 6009.32 angstrom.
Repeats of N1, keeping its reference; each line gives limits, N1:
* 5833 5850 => 5834.79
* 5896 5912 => 5905.08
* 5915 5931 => 5915.96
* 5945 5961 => 5946.01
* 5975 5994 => 5976.20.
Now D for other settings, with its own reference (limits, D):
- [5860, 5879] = 5877.94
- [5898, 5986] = 5899.64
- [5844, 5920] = 5894.21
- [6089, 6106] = 6090.11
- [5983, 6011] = 6001.03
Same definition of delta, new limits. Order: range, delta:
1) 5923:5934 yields 21.5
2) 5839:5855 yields 22.0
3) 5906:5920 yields 22.1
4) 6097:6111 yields 22.5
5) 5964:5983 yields 21.8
